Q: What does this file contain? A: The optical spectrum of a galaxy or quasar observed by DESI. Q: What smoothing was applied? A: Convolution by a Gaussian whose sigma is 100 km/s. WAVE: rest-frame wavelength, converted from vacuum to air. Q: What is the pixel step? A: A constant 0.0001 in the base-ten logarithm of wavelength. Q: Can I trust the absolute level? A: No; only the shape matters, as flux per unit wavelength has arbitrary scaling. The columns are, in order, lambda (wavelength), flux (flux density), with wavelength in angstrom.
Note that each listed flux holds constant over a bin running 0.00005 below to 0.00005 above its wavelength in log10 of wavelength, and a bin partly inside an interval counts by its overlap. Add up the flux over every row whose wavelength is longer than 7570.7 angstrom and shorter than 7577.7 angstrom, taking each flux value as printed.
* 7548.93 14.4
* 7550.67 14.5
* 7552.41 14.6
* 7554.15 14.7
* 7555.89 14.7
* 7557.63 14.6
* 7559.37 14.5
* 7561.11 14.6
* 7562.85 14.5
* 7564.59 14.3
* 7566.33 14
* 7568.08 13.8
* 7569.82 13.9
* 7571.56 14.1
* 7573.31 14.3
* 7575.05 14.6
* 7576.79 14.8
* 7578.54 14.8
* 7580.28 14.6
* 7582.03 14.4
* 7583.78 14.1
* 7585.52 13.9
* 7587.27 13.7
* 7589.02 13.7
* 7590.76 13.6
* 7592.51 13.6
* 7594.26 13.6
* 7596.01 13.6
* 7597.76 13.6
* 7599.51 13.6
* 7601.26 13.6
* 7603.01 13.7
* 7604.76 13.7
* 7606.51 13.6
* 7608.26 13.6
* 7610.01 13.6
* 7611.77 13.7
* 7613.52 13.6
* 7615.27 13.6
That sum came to 57.8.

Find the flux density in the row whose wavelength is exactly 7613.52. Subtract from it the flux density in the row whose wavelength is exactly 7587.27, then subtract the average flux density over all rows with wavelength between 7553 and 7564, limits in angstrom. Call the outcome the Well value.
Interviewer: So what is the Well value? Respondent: -14.7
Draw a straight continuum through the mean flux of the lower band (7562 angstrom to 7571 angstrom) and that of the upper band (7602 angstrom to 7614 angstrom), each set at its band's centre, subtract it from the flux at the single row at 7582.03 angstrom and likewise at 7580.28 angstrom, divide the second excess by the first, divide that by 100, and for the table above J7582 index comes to 0.014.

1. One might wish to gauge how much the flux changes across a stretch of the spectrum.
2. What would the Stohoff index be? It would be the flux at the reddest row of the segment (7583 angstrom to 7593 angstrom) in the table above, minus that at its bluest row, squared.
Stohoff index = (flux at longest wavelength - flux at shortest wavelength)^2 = 0.25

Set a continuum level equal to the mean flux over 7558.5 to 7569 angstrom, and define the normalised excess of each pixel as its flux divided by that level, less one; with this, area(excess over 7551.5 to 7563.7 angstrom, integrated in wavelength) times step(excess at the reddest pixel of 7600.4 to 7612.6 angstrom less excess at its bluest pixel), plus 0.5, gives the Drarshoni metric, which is 0.502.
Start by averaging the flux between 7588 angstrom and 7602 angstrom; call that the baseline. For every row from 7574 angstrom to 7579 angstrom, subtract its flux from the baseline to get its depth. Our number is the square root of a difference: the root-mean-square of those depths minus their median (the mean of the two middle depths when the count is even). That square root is 1.5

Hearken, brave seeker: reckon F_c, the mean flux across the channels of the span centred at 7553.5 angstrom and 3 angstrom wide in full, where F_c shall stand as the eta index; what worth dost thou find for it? 14.65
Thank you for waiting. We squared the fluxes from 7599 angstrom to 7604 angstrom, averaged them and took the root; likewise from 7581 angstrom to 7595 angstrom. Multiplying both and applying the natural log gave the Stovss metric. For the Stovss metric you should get 5.239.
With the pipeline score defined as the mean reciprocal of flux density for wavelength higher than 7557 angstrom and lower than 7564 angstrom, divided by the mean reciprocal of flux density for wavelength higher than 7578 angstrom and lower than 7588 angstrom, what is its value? 0.98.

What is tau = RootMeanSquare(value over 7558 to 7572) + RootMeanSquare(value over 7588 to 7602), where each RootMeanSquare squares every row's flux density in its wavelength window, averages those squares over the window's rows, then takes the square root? 27.8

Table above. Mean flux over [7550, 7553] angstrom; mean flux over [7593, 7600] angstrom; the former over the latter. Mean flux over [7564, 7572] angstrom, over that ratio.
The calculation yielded 13.1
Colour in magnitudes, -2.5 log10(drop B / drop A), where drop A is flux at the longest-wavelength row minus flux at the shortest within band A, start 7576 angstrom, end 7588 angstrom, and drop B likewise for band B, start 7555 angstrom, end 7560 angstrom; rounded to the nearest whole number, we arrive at 2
